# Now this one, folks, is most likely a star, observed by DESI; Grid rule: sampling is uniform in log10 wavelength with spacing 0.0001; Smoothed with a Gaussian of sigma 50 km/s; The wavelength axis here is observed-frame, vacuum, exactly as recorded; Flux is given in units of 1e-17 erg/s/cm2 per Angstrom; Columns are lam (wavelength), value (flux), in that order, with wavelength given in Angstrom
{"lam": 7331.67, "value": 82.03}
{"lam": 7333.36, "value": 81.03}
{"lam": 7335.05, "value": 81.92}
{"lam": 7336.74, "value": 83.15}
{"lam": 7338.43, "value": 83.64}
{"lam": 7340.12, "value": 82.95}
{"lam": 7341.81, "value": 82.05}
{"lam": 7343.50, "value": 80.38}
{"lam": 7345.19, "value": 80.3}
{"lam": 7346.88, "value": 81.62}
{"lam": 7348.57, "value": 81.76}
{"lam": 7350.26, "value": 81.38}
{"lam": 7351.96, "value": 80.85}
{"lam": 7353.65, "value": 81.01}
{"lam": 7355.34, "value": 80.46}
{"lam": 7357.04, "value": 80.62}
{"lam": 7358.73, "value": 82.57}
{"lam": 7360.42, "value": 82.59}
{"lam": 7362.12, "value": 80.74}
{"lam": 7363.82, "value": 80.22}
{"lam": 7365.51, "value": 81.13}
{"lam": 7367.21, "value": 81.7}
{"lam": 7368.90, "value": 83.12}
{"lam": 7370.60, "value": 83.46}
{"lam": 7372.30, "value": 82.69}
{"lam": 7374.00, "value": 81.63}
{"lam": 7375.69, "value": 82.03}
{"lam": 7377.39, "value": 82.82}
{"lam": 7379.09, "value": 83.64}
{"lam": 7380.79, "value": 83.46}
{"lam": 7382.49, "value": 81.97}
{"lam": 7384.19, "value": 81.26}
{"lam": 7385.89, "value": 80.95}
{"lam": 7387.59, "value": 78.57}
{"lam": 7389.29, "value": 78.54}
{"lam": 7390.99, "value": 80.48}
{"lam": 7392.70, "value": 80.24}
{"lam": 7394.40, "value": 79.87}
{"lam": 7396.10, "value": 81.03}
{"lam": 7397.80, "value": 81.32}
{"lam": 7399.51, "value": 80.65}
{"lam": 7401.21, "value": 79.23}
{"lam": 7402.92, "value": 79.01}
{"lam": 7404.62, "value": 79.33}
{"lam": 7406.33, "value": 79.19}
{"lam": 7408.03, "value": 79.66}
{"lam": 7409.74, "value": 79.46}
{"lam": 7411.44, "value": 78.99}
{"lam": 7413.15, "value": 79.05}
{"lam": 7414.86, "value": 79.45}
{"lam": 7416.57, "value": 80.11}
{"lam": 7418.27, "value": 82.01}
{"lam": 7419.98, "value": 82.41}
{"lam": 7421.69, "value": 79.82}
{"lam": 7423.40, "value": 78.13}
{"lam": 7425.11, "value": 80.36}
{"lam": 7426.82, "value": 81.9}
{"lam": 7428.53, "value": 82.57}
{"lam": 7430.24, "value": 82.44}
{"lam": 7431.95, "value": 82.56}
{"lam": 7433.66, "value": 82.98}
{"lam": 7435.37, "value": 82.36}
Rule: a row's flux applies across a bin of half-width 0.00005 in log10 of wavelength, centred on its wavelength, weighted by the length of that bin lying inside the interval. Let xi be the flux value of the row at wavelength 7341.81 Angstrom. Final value 82.05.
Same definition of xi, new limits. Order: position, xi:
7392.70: 80.24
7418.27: 82.01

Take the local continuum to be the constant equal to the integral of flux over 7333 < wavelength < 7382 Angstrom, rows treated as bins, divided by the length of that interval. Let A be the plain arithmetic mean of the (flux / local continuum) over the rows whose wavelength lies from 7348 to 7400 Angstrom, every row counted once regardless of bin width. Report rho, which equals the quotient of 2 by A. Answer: 2.013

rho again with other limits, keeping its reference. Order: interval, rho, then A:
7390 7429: 2.043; 0.98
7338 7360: 2.010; 1.00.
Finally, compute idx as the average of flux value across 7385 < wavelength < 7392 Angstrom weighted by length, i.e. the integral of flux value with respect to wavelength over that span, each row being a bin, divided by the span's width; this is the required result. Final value 79.6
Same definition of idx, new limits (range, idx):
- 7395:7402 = 80.6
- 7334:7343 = 82.6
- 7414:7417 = 79.6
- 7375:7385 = 82.5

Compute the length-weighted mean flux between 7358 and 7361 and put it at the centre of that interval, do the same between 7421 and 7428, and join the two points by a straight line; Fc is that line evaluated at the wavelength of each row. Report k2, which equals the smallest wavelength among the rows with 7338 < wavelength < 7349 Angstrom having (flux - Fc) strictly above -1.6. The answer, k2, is 7338.43 Angstrom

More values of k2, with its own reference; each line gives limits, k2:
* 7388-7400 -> 7390.99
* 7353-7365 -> 7358.73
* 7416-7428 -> 7416.57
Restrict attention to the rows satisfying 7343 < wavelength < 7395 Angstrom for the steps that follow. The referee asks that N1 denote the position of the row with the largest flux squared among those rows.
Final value 7379.09 Angstrom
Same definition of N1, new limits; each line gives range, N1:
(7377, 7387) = 7379.09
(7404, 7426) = 7419.98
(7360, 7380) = 7379.09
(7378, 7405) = 7379.09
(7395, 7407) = 7397.80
